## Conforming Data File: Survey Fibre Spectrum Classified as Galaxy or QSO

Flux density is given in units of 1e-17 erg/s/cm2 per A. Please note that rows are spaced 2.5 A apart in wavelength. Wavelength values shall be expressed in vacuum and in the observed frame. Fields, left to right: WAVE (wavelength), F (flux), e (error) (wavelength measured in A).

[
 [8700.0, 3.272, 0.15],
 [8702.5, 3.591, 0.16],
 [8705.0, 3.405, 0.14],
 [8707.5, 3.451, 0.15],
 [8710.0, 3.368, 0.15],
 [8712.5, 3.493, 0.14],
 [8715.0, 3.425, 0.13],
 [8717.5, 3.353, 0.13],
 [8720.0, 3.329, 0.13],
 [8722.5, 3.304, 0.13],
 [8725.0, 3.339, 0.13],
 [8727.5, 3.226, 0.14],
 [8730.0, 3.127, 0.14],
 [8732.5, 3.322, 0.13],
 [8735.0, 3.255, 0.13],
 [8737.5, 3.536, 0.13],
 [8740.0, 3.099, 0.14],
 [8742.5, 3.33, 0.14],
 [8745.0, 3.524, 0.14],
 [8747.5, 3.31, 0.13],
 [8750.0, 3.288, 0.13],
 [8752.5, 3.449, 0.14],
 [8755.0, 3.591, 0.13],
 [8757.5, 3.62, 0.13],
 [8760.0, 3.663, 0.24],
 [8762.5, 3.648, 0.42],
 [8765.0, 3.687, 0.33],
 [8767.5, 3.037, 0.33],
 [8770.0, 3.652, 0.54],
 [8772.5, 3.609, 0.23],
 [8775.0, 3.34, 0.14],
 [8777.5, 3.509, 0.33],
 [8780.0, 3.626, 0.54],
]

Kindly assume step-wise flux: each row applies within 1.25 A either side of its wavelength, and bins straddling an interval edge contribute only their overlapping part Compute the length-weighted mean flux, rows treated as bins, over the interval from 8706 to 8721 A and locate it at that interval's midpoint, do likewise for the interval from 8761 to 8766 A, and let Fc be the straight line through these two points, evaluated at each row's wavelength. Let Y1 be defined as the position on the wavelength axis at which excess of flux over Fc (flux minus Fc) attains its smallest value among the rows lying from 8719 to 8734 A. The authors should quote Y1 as 8730.0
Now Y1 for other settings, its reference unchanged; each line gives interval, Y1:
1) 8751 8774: 8767.5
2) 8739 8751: 8740.0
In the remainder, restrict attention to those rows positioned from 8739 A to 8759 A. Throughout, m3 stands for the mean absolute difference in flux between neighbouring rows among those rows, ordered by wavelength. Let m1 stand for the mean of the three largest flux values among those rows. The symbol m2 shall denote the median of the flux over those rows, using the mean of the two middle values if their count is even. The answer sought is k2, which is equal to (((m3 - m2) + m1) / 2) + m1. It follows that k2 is 3.74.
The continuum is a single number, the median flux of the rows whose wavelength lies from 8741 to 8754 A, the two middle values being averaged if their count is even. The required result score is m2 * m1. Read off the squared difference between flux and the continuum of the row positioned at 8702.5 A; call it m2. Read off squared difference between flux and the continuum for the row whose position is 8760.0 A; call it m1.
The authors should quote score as 0.0076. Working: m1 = 0.111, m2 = 0.068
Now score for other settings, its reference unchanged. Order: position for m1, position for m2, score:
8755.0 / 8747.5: 0.0000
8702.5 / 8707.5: 0.0010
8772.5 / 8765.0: 0.0099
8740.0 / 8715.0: 0.0005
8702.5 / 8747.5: 0.0000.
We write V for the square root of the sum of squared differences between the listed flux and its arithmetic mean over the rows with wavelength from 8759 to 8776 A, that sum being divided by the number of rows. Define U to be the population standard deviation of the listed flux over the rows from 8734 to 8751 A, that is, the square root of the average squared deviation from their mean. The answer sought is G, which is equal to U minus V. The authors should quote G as -0.08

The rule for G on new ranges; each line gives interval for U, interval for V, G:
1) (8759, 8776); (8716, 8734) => 0.15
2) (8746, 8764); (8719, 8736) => 0.08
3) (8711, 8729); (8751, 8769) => -0.13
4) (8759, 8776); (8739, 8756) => 0.07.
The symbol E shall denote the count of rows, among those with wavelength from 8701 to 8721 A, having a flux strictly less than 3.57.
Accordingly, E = 7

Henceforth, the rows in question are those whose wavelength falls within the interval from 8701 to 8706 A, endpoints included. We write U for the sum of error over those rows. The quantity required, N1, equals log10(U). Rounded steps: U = 0.300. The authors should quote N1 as -0.52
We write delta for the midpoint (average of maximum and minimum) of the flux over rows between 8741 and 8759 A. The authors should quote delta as 3.45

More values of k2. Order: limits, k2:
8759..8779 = 3.82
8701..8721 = 3.60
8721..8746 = 3.63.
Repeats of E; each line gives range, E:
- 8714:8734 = 8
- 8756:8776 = 2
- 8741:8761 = 5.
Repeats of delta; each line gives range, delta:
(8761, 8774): 3.36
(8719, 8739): 3.33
